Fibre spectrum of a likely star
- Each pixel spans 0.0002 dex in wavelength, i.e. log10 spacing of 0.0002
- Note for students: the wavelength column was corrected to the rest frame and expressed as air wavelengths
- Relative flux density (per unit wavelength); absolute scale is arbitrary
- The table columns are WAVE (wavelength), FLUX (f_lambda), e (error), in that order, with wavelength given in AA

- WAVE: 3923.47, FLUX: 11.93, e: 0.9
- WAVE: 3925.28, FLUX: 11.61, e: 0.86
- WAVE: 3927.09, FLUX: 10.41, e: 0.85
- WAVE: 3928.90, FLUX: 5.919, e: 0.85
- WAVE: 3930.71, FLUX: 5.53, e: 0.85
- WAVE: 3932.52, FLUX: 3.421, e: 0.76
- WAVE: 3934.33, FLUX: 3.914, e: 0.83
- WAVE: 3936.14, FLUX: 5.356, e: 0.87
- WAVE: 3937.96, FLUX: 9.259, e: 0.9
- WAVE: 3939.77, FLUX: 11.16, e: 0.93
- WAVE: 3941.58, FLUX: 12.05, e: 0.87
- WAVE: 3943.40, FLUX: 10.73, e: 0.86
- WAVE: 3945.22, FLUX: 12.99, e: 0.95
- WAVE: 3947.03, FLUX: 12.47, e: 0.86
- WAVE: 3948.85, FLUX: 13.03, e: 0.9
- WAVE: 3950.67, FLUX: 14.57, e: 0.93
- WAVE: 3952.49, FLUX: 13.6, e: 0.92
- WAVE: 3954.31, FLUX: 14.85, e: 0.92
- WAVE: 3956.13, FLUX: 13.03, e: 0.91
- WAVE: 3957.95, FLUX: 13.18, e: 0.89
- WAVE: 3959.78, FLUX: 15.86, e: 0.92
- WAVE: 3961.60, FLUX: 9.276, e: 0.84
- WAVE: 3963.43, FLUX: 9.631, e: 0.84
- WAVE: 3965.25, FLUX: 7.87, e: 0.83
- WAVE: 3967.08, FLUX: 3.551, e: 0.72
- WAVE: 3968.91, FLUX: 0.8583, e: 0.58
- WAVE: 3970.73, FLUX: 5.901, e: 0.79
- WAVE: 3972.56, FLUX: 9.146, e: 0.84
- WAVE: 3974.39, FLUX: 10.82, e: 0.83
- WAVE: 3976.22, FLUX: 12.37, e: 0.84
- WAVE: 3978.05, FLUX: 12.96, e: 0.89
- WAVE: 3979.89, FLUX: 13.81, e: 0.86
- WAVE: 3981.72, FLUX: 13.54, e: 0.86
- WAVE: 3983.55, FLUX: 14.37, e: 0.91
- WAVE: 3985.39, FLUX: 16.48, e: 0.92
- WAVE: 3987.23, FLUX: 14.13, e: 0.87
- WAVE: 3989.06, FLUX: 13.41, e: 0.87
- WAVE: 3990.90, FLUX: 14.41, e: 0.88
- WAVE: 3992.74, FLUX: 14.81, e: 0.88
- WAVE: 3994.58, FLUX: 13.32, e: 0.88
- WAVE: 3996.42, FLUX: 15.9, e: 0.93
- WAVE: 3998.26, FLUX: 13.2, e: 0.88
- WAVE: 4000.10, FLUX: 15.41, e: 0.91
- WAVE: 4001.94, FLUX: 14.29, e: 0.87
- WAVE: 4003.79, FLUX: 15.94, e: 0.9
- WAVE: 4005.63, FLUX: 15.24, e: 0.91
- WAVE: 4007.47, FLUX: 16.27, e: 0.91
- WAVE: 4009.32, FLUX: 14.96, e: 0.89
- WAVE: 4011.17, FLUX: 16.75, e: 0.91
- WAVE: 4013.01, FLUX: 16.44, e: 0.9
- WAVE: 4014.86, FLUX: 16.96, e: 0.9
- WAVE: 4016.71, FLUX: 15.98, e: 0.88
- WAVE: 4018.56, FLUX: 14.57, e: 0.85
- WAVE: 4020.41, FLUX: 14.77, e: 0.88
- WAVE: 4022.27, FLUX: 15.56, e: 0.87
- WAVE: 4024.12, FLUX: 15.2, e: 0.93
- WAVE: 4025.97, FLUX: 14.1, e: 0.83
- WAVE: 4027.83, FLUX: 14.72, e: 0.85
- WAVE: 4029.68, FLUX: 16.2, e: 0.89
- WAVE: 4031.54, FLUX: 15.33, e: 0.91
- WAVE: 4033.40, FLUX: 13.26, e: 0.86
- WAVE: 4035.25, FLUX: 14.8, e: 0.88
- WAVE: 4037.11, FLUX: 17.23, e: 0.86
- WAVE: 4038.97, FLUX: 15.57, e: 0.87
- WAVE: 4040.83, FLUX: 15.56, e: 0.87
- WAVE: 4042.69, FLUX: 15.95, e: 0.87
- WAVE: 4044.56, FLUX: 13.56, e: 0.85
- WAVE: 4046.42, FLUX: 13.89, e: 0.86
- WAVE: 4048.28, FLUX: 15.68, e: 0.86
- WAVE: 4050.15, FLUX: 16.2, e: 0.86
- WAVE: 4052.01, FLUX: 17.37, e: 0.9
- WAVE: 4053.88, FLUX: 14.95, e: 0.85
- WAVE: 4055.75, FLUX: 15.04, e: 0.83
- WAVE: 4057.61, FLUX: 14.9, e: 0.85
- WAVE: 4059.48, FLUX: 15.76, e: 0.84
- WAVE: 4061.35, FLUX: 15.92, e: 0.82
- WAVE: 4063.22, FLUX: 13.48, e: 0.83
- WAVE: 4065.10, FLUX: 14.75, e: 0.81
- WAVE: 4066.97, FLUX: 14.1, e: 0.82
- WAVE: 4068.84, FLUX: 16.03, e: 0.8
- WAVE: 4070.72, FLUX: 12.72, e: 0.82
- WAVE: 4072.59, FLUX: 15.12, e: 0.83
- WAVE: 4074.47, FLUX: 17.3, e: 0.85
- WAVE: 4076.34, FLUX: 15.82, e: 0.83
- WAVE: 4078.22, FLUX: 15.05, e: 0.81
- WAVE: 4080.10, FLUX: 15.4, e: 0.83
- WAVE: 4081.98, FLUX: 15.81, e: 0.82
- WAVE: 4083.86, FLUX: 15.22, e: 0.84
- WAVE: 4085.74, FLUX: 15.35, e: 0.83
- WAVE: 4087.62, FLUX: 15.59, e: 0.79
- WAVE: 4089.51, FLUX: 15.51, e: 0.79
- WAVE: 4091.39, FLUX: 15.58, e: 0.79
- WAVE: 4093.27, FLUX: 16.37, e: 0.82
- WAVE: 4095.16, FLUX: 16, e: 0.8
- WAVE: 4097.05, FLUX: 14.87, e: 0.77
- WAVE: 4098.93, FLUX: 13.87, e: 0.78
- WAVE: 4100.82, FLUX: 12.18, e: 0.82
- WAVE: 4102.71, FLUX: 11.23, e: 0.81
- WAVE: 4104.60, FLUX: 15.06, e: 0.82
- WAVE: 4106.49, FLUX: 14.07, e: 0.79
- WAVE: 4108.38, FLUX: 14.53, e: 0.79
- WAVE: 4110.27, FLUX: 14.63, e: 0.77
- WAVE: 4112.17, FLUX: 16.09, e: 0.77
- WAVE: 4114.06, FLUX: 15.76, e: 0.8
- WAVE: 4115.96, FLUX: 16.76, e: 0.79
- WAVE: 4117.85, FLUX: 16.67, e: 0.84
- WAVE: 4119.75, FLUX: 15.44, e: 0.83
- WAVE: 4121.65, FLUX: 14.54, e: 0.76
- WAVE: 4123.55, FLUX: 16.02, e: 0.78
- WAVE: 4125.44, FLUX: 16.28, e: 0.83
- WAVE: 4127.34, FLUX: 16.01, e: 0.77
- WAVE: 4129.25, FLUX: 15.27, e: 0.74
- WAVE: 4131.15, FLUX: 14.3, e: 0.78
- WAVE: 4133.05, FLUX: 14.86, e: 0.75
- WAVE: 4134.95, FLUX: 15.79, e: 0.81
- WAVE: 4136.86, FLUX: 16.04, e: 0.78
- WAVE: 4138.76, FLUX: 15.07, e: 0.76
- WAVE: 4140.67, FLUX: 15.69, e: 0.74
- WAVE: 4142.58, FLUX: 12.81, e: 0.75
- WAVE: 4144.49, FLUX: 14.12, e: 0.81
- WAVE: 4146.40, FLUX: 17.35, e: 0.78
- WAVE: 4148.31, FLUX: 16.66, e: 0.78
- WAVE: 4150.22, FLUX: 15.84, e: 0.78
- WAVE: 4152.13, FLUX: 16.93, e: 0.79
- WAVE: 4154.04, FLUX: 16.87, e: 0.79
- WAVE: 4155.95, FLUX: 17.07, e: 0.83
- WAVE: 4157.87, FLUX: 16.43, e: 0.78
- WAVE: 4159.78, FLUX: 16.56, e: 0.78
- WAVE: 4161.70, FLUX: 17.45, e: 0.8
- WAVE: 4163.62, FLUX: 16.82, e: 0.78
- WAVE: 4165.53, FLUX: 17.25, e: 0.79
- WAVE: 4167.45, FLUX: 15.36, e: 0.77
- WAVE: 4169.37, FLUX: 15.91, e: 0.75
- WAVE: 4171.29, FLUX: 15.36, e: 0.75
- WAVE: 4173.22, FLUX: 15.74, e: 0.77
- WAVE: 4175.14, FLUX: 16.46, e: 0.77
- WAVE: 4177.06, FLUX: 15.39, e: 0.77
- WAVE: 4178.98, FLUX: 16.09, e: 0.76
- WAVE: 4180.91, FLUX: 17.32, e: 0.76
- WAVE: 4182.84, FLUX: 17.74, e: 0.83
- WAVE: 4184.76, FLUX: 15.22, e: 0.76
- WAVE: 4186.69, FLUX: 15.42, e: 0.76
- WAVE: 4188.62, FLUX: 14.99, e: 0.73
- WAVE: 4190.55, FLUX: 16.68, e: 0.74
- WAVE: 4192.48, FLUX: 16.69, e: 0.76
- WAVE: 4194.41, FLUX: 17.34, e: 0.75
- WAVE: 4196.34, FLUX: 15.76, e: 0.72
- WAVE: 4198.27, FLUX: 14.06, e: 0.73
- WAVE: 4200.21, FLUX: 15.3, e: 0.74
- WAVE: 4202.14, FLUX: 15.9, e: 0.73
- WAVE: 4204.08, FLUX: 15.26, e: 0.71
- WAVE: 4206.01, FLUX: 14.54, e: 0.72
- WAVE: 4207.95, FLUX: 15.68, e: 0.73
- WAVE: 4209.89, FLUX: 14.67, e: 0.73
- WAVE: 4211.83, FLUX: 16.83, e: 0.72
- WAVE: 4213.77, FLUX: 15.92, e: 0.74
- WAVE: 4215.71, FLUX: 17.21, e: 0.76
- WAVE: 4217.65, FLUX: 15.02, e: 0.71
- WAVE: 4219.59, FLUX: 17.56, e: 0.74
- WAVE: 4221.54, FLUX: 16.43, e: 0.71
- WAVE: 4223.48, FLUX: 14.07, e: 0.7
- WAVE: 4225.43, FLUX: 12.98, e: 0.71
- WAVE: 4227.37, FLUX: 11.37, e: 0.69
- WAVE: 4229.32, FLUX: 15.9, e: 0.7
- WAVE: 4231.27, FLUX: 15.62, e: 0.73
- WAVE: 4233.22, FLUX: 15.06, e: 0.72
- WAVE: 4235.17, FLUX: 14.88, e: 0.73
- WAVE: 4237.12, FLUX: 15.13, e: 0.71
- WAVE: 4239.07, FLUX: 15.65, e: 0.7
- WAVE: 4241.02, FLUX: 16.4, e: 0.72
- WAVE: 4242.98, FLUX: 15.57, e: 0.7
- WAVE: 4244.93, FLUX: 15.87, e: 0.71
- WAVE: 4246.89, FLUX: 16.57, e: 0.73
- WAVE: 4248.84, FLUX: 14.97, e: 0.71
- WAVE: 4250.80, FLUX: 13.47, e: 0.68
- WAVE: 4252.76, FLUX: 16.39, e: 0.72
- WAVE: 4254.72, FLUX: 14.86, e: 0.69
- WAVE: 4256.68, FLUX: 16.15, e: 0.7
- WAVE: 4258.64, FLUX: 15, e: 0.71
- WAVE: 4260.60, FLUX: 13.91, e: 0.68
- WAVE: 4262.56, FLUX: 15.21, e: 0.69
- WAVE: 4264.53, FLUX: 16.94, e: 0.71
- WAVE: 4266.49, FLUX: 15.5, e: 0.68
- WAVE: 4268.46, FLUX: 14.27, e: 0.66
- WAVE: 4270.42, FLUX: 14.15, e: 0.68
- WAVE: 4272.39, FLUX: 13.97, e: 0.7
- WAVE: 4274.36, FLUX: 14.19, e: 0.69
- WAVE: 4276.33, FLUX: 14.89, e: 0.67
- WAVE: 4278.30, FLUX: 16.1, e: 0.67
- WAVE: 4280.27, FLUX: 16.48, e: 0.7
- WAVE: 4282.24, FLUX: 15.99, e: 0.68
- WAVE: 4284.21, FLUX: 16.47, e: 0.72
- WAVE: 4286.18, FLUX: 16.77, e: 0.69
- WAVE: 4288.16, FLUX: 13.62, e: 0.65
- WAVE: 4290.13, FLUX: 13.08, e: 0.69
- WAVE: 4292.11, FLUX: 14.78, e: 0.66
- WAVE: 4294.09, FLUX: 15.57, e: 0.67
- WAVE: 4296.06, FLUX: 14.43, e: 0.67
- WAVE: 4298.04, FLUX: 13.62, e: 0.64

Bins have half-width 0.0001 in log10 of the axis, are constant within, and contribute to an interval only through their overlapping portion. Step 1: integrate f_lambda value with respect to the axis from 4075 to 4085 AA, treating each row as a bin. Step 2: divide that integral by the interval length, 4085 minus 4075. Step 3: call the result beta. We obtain 15.5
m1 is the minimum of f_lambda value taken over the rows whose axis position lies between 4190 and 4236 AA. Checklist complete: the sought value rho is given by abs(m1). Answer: 11.4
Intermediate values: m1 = 11.37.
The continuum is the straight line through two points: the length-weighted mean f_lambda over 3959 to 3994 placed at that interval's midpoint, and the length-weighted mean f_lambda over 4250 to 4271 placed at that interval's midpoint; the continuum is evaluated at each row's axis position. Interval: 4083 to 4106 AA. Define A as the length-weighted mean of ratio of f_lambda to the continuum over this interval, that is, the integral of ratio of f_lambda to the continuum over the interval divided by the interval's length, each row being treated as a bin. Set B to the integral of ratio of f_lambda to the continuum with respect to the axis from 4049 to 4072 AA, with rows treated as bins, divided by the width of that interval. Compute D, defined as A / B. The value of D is 0.94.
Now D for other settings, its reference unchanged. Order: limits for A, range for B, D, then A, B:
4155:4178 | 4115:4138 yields 1.00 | 1.180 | 1.18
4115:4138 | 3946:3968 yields 1.10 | 1.180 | 1.07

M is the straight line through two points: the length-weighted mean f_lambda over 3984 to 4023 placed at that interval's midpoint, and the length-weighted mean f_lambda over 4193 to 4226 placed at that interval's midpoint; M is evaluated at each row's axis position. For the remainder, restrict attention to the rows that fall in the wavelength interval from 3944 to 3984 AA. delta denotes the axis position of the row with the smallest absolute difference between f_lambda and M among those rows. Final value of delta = 3954.31 AA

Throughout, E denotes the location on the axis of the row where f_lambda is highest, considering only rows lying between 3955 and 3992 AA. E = 3985.39 AA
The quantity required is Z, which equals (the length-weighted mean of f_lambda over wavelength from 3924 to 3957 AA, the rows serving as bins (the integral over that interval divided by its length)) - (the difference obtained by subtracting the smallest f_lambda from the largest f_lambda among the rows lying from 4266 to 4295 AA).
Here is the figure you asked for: 7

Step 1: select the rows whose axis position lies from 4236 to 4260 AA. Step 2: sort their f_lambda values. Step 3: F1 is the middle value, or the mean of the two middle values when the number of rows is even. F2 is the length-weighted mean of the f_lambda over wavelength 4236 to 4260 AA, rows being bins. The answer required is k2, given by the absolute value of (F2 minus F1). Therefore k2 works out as 0.136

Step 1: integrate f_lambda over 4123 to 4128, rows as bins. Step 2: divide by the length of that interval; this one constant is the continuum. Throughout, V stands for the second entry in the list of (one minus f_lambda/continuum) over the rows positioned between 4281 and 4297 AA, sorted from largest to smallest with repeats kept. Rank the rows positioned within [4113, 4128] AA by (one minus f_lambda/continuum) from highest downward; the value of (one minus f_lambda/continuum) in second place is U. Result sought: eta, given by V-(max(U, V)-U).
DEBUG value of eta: 0.04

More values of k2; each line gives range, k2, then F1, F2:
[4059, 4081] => 0.155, 15.3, 15.1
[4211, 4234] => 0.437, 15.8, 15.3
